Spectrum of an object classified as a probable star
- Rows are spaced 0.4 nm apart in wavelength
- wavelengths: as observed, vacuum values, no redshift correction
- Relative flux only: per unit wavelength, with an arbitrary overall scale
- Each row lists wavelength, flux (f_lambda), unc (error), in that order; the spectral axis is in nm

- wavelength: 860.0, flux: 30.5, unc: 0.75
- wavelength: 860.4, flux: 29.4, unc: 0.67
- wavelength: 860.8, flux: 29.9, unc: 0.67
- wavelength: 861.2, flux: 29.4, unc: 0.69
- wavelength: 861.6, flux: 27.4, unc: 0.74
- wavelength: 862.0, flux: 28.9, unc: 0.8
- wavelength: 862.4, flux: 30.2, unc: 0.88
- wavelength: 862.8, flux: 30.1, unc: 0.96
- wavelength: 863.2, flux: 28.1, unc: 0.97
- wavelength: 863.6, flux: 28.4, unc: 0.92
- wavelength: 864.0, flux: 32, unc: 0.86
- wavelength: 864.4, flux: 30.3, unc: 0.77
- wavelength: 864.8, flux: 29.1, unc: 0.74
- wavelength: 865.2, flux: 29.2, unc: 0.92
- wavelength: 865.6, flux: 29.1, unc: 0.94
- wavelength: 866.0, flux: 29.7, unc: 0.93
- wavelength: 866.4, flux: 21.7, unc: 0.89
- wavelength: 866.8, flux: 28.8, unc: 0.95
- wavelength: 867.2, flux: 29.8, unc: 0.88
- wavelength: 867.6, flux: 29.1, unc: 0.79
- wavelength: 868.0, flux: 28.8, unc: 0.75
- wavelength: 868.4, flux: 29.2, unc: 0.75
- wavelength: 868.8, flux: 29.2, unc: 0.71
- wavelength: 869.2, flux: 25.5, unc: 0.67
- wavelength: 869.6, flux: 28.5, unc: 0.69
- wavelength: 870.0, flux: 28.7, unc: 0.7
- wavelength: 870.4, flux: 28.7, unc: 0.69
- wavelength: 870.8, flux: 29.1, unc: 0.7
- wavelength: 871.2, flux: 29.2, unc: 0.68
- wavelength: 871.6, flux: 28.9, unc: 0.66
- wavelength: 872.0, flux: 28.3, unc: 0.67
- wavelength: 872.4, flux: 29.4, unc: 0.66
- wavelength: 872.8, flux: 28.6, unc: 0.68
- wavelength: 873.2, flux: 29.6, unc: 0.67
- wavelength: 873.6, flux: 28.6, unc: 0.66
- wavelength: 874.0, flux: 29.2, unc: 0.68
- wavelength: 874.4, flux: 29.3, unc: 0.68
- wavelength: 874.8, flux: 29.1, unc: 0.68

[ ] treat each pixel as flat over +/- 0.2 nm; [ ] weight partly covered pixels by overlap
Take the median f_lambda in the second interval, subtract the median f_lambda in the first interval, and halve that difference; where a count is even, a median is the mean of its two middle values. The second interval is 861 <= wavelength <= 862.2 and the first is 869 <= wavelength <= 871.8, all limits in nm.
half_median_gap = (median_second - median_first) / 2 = 0.10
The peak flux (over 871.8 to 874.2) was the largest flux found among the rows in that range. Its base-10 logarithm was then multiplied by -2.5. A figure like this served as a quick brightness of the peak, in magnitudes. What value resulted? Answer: -3.68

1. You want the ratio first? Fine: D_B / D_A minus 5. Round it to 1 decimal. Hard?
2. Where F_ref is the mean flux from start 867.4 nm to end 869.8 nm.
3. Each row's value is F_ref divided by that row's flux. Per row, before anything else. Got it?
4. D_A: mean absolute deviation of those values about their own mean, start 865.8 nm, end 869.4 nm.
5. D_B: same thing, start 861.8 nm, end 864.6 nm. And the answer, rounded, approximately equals -4.6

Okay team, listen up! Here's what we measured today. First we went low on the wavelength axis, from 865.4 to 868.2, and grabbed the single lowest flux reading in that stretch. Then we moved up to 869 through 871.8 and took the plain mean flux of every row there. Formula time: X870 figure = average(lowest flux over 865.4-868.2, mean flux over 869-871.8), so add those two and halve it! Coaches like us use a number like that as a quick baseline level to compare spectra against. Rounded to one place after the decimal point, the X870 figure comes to 25.0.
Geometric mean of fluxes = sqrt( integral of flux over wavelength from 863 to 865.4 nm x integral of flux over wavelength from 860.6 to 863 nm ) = 70.6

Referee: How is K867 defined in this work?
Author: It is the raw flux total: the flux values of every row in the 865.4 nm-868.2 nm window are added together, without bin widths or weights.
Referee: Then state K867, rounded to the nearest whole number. 197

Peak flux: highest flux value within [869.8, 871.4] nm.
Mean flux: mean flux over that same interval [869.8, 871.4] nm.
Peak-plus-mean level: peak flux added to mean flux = 58.1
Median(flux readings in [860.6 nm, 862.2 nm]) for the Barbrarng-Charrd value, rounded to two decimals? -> 29.15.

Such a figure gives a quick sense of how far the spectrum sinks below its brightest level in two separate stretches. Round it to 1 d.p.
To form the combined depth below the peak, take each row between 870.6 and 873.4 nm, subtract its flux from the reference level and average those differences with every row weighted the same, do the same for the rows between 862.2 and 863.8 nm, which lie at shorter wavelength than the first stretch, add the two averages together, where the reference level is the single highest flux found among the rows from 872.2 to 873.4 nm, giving 1.0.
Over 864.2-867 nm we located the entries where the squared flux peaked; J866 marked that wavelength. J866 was 864.4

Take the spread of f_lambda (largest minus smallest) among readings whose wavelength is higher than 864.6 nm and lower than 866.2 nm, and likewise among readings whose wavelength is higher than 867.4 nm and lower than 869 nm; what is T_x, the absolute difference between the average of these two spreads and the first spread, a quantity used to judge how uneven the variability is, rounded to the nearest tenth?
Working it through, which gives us 0.1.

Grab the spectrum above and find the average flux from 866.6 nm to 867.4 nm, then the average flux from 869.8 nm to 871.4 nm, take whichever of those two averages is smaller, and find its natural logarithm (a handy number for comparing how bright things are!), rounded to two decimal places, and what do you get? 3.36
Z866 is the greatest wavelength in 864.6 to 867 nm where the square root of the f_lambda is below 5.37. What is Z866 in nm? 866.8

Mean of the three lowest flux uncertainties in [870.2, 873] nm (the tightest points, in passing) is 0.66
